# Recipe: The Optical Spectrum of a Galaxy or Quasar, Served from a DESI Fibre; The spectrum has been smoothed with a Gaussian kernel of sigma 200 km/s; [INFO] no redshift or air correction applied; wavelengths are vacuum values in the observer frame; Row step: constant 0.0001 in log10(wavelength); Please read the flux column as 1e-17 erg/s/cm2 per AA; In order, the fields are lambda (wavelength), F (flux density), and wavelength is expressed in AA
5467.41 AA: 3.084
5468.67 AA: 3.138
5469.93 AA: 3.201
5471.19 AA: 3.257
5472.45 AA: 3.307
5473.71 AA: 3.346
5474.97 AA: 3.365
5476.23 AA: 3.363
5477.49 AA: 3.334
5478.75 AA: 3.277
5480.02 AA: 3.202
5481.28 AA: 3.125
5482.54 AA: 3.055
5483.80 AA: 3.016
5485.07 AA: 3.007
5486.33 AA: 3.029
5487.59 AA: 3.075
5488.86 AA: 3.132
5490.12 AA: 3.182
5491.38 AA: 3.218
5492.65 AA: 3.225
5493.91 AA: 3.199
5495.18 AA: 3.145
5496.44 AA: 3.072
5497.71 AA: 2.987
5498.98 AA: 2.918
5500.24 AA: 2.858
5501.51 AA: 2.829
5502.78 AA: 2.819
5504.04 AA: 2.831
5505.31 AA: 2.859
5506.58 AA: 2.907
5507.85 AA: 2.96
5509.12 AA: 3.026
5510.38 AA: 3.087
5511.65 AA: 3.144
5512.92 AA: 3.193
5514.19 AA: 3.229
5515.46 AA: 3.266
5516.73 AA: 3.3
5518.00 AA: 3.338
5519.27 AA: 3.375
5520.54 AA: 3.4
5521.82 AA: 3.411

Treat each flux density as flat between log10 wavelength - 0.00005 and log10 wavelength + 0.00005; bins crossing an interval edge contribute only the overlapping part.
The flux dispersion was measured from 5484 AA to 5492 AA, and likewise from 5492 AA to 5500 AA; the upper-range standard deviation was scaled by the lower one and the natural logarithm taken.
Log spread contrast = 0.4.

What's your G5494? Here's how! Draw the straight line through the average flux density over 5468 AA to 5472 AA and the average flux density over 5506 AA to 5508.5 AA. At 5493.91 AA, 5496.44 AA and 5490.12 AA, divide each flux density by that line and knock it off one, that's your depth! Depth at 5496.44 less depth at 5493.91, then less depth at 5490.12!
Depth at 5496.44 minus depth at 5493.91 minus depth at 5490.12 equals 0.077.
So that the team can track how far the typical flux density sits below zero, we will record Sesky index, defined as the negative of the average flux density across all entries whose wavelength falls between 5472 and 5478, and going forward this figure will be -3.3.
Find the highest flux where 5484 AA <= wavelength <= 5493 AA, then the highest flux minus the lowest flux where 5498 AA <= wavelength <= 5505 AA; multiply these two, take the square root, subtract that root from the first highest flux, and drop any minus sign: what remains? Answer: 2.66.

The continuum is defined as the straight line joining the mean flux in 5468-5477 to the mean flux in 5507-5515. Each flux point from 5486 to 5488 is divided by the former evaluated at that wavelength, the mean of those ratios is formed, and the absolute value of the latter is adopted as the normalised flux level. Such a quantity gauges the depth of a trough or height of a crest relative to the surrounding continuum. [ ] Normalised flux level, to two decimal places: 0.95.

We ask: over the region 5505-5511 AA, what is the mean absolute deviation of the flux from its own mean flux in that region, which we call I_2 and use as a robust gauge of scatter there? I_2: 0.071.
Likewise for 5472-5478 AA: 0.018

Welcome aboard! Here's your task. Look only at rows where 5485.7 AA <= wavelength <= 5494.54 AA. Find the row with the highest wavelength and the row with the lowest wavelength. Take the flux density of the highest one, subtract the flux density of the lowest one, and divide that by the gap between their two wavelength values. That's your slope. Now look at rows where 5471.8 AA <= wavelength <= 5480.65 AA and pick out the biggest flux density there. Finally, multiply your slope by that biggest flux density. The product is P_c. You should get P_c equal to 0.08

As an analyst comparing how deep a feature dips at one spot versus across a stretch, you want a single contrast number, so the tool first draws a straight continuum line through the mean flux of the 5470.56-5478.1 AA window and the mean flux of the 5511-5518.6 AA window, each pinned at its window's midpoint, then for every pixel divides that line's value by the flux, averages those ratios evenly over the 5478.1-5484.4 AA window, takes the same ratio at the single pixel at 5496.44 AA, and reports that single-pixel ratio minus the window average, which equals 0.01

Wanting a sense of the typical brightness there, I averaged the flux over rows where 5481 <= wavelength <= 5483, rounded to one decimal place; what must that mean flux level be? 3.1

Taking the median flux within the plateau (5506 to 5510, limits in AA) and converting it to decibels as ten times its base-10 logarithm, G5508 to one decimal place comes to 4.7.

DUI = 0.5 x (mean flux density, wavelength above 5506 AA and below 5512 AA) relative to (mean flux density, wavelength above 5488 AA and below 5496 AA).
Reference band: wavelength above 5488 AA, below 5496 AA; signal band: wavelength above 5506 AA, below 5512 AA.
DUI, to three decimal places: 0.475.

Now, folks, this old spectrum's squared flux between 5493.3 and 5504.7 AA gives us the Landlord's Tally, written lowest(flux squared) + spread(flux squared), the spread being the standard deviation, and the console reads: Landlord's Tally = 8.8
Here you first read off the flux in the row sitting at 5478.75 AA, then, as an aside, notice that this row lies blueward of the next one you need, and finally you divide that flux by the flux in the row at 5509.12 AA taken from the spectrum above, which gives 1.08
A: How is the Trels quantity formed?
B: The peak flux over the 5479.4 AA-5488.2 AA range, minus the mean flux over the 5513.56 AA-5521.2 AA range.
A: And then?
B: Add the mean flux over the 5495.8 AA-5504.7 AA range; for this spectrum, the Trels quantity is 2.79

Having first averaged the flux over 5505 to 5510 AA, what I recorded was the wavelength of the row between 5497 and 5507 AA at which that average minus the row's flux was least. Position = 5497.71 AA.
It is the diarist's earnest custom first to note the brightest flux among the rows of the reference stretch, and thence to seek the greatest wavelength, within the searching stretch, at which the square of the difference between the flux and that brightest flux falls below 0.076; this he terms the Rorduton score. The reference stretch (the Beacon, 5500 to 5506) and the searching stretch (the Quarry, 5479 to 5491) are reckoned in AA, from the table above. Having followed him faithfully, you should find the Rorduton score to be 5488.86 AA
